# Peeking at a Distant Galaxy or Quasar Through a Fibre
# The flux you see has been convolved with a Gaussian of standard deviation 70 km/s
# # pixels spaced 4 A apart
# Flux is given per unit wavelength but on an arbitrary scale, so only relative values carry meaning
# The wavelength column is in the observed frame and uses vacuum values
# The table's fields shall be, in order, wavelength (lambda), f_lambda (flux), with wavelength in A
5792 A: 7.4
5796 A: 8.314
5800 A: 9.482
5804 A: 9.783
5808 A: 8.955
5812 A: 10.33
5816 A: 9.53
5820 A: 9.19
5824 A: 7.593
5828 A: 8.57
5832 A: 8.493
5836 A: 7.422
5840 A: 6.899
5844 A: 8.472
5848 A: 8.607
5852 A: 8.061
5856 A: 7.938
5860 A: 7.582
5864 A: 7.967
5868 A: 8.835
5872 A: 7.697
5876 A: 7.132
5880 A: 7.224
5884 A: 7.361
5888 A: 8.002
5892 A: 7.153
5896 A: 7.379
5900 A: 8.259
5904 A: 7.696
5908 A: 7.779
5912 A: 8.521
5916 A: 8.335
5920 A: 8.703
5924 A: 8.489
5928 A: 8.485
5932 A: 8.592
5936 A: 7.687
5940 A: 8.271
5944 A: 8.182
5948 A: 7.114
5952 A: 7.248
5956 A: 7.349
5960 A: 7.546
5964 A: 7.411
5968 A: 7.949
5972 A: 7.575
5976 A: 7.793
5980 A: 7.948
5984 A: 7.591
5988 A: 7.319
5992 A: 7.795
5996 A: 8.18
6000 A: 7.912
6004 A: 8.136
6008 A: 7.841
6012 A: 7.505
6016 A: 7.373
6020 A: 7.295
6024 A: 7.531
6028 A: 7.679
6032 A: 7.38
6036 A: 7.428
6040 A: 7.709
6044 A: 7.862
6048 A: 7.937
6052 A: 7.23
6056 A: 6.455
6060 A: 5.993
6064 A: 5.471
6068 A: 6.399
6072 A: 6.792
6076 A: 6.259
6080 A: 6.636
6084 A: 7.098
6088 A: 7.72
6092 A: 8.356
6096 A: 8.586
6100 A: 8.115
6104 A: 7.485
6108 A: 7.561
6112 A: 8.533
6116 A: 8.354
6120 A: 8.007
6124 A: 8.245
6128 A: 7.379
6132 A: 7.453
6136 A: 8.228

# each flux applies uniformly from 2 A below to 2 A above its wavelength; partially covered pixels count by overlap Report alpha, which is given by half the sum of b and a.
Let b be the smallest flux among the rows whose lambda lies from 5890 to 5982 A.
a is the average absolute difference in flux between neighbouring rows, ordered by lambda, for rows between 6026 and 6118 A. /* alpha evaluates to 3.78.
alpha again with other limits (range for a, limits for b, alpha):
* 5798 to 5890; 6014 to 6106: 3.06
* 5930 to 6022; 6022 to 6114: 2.90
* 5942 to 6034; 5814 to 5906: 3.60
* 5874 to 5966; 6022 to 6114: 2.92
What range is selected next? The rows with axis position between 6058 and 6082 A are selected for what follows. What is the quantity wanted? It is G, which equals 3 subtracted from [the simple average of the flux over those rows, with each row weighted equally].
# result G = 3.3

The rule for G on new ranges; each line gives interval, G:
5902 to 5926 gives 5.3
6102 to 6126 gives 5.0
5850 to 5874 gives 5.0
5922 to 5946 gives 5.3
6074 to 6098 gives 4.4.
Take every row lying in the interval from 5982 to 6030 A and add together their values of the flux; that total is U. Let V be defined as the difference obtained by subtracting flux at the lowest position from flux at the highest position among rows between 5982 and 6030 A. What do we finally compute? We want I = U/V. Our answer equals 1047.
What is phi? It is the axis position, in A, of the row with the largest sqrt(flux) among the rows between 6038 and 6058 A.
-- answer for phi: 6048 A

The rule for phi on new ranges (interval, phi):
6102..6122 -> 6112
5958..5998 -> 5996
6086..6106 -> 6096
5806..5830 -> 5812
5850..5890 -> 5868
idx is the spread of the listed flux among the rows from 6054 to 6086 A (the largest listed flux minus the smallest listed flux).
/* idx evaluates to 1.6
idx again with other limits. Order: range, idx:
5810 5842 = 3.4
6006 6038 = 0.5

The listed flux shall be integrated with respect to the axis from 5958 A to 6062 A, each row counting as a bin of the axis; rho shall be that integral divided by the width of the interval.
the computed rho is 7.55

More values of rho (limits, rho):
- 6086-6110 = 7.97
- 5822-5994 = 7.86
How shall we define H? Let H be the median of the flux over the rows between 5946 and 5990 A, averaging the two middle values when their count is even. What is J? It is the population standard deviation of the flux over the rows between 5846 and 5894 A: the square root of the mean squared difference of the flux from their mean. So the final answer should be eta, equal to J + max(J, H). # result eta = 8.07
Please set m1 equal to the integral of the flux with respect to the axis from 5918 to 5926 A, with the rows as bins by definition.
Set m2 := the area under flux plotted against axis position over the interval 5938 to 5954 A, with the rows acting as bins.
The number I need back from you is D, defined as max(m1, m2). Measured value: 123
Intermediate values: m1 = 69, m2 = 123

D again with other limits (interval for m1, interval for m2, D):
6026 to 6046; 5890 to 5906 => 152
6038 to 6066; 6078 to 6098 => 195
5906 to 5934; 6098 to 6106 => 236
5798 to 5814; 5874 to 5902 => 210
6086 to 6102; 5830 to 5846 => 131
